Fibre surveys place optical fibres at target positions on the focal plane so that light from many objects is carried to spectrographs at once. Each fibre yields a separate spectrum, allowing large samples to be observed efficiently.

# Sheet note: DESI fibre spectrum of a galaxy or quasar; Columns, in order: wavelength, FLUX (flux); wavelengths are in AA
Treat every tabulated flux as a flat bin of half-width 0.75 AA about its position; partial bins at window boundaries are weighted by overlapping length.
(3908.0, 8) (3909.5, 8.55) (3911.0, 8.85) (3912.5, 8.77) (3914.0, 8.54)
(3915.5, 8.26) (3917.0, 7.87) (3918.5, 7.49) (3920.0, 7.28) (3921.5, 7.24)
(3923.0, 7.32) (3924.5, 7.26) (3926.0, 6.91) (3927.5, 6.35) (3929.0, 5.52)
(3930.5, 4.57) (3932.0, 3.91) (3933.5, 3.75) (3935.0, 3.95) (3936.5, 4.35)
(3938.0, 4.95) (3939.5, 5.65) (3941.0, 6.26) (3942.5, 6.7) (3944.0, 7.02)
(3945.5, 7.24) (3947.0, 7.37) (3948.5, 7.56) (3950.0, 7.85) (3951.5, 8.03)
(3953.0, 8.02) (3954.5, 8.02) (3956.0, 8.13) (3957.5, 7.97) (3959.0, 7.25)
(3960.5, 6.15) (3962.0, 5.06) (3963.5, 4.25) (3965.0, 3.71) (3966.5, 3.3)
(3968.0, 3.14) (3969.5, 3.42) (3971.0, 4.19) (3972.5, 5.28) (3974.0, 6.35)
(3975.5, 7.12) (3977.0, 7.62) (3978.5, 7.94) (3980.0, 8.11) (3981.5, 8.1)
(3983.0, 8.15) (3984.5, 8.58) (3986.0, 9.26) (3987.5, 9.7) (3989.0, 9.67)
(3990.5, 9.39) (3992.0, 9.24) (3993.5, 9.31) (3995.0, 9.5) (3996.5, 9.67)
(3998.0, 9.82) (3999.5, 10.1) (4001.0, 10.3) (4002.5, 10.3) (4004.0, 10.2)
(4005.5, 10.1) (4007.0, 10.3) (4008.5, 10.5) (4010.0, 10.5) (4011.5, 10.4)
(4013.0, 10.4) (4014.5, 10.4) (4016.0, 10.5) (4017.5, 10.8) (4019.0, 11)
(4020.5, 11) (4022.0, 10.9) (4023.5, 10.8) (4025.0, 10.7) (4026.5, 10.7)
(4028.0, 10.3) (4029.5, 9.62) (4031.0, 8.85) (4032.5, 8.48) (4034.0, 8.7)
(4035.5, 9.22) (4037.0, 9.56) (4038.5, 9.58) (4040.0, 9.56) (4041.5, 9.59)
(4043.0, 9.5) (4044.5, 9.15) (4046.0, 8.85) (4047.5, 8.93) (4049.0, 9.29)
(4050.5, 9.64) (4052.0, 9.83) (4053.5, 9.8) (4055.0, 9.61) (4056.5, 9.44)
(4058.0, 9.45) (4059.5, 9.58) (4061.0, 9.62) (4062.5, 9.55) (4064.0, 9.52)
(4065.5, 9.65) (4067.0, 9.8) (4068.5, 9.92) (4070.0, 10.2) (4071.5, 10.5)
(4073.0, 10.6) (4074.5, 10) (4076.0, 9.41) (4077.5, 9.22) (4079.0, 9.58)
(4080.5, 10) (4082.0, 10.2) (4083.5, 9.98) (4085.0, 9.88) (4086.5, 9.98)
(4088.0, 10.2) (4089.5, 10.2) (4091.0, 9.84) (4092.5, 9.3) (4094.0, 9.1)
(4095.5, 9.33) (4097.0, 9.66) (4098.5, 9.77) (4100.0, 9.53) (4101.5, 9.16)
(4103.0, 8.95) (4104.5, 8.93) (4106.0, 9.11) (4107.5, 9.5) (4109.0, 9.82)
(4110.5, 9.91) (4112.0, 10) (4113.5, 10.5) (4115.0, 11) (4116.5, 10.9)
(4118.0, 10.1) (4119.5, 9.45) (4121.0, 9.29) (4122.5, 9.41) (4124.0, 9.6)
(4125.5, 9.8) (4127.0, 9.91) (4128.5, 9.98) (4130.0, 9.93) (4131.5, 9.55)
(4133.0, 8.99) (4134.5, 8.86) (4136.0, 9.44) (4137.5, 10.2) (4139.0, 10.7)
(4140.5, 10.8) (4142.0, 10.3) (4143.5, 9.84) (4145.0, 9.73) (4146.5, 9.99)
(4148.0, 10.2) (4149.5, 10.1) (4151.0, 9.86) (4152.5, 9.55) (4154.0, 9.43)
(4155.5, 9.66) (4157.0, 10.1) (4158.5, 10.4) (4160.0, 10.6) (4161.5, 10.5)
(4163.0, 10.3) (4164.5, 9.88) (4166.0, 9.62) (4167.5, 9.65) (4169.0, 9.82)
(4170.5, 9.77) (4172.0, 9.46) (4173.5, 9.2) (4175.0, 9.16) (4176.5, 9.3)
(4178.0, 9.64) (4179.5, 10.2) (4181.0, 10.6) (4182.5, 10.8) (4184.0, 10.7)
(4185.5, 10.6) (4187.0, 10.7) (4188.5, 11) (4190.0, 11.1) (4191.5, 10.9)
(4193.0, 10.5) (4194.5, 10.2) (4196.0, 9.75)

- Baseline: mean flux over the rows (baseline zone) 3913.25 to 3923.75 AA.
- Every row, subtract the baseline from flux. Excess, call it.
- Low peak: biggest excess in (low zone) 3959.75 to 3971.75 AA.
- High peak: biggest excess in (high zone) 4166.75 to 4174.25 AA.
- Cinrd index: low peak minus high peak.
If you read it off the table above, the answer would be -3.7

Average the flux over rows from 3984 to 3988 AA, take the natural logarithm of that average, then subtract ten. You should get -7.78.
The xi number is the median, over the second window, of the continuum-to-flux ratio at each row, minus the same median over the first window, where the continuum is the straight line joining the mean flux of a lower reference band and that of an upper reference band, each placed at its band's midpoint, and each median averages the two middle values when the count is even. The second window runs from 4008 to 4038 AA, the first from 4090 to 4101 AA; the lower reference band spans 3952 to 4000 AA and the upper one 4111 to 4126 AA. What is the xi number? -0.24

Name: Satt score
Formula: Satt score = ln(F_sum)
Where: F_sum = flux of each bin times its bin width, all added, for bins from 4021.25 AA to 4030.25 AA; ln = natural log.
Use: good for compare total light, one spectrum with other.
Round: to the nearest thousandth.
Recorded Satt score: 4.549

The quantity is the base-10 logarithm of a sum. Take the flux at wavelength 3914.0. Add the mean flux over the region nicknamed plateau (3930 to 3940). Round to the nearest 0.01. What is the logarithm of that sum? 1.11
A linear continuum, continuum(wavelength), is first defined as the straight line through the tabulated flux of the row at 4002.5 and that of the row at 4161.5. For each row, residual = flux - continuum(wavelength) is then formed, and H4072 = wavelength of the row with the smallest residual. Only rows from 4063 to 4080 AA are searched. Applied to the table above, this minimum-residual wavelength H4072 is 4077.5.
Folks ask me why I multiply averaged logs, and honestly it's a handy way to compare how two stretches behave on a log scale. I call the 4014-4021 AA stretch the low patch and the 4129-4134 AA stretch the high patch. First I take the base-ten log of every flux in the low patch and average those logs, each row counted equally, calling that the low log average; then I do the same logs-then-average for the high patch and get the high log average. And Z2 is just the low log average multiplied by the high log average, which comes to 1.01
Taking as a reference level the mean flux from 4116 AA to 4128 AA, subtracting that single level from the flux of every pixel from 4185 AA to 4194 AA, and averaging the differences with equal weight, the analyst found 1.0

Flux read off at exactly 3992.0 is 9.24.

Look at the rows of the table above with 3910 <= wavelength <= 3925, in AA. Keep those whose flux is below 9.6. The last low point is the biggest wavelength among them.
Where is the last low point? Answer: 3924.5 AA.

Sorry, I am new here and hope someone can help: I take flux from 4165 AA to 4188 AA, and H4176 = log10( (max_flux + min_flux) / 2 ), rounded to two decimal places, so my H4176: 1.00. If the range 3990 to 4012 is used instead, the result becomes 0.99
